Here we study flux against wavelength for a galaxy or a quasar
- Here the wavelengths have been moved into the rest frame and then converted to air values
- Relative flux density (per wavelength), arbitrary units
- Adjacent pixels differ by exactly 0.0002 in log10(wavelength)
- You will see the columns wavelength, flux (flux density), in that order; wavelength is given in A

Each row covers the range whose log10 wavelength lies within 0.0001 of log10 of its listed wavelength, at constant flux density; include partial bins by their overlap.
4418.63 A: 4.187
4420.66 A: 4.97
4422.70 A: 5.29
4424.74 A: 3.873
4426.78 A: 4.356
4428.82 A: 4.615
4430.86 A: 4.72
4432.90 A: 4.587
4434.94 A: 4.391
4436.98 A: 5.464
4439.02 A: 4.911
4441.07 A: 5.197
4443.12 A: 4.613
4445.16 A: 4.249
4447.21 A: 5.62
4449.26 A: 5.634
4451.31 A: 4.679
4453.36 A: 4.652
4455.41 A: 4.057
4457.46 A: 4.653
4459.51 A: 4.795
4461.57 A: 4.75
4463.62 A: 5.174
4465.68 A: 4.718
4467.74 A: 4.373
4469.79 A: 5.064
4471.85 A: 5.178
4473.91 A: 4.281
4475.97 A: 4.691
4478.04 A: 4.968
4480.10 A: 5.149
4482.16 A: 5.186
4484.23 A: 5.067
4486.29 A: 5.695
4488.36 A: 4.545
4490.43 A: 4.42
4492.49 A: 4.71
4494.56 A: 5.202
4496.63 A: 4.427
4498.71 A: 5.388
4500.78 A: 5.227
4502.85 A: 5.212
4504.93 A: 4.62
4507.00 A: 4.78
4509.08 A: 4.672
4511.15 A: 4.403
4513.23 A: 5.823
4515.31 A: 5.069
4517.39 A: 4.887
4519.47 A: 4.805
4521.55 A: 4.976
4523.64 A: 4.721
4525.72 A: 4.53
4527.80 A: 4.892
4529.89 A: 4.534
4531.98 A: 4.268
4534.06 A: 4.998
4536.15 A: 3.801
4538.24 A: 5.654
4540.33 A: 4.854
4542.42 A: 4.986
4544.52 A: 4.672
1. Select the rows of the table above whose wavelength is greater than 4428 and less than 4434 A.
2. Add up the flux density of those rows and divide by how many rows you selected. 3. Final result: 4.64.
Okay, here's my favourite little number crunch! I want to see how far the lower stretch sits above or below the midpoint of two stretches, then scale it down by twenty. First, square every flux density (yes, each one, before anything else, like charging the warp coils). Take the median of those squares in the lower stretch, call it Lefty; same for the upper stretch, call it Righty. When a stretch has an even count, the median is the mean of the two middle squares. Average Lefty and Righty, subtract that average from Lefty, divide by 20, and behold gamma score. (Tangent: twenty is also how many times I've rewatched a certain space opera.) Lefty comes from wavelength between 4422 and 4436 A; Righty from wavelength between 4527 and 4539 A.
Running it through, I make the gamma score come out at -0.030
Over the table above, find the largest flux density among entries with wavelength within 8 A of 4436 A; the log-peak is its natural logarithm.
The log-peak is 1.70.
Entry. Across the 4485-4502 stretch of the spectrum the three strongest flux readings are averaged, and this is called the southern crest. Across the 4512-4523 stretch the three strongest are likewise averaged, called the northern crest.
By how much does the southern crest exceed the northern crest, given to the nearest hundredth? 0.15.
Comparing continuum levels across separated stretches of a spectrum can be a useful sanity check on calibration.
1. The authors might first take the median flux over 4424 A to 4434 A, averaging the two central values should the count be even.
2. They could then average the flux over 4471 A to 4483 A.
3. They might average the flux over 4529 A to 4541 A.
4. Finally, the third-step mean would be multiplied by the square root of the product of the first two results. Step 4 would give 22.2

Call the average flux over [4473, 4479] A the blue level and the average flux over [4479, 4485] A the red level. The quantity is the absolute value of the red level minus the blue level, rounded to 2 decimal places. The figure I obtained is 0.49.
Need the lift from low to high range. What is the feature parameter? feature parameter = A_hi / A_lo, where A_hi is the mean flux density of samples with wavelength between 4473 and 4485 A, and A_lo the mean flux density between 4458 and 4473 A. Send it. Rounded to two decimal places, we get 1.01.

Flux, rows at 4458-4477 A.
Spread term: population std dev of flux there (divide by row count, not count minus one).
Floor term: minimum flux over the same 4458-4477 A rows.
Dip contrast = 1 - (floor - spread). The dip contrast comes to -2.98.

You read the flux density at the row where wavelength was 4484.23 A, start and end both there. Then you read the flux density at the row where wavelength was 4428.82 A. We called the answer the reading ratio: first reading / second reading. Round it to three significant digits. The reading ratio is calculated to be 1.10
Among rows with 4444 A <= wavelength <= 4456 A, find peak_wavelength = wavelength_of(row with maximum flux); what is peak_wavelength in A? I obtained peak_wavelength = 4449.26 A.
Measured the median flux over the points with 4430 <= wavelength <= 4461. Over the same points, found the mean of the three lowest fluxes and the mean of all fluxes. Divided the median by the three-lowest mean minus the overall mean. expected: -8.0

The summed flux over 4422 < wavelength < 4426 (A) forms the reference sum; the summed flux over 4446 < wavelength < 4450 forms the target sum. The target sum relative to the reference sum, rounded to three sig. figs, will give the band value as 1.23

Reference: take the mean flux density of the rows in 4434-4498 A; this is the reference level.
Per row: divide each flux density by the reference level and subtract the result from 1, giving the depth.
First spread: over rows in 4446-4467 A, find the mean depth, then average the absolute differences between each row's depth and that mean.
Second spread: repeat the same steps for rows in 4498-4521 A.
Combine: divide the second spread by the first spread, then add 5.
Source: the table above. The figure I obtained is 5.89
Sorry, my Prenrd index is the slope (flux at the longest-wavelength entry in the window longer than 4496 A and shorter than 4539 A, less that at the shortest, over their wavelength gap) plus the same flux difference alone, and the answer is 1.3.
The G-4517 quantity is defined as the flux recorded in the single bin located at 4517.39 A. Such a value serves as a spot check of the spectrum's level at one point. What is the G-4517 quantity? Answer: 4.887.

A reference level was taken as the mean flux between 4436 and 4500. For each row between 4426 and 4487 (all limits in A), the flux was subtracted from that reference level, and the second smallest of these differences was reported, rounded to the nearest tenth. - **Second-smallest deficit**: -0.7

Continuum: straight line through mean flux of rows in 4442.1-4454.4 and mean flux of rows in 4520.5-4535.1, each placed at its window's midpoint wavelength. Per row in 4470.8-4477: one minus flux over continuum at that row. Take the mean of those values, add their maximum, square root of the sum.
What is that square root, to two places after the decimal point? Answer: 0.38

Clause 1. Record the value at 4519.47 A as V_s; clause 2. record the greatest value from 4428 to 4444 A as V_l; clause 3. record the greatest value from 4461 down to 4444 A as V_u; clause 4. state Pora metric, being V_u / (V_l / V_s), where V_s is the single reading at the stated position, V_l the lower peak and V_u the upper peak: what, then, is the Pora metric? 4.95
